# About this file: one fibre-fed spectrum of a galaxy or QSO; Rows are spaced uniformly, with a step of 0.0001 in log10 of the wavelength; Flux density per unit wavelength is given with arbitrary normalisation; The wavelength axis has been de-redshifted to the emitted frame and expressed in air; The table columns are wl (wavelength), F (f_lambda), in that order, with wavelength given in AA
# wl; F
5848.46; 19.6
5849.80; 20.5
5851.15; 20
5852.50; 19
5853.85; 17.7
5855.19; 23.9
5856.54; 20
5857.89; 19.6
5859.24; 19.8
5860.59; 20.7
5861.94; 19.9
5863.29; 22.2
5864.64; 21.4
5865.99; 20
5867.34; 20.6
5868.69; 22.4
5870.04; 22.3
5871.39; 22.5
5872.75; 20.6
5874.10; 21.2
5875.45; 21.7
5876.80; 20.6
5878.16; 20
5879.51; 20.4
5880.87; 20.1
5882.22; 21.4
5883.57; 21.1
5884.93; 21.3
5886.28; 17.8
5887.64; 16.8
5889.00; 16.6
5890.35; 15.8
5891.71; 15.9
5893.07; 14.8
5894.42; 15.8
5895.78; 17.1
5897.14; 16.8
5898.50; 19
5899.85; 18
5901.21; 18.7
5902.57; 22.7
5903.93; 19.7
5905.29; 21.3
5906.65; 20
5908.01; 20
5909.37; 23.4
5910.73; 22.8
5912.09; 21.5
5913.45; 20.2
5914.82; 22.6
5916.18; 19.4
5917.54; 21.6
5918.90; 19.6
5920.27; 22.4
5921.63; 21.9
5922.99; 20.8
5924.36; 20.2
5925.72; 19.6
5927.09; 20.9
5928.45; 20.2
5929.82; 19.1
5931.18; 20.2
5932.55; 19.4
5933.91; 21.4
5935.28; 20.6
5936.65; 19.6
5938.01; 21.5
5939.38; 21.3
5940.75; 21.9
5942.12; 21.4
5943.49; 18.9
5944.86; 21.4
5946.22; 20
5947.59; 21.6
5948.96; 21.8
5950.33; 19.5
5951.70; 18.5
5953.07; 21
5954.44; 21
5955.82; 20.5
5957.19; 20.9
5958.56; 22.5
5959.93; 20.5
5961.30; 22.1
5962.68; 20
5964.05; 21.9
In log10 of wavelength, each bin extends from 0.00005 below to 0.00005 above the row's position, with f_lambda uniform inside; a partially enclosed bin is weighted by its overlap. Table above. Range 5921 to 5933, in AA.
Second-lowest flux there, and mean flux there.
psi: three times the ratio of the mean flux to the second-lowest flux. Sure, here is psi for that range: 3.13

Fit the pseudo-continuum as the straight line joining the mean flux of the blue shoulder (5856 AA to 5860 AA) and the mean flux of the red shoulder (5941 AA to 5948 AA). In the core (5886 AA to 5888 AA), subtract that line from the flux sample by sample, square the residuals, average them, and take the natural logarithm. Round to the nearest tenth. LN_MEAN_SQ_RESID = 2.1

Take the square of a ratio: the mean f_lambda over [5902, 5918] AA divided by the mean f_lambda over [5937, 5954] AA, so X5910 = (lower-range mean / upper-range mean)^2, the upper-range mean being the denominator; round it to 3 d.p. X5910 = 1.052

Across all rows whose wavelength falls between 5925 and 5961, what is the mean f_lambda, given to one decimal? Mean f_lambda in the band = 20.6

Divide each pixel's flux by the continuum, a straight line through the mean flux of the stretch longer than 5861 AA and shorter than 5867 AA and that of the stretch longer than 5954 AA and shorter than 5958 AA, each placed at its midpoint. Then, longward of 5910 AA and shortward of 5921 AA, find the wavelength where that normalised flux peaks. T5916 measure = 5910.73 AA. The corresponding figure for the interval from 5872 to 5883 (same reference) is 5875.45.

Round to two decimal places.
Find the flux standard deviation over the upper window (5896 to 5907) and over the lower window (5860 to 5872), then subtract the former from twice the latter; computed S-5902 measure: 0.26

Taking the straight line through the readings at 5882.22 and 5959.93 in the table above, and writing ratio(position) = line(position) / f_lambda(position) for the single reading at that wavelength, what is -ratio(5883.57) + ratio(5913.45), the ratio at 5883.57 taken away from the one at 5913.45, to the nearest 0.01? 0.03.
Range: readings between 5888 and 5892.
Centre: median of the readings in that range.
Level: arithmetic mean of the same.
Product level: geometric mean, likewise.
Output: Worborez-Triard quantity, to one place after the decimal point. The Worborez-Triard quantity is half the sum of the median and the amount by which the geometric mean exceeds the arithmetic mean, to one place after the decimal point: 7.9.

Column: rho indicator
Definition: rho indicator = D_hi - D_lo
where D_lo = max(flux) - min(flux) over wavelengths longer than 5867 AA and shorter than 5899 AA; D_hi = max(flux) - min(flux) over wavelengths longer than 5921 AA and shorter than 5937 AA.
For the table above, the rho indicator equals -4.9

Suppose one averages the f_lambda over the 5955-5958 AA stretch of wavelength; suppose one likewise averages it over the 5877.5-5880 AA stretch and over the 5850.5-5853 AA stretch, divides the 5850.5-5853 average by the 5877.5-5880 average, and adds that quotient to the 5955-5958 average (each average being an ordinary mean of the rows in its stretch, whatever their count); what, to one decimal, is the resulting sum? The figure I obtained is 21.7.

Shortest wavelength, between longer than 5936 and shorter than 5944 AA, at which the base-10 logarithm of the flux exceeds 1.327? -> 5938.01 AA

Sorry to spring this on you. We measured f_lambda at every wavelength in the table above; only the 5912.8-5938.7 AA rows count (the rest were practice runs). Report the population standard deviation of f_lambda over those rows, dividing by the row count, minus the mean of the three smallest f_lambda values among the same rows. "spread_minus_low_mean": -18.3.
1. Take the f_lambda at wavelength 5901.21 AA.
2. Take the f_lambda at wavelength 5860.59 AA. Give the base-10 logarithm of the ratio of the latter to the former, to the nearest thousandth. 0.044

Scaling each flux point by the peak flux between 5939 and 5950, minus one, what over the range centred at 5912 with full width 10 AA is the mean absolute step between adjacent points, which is 0.093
